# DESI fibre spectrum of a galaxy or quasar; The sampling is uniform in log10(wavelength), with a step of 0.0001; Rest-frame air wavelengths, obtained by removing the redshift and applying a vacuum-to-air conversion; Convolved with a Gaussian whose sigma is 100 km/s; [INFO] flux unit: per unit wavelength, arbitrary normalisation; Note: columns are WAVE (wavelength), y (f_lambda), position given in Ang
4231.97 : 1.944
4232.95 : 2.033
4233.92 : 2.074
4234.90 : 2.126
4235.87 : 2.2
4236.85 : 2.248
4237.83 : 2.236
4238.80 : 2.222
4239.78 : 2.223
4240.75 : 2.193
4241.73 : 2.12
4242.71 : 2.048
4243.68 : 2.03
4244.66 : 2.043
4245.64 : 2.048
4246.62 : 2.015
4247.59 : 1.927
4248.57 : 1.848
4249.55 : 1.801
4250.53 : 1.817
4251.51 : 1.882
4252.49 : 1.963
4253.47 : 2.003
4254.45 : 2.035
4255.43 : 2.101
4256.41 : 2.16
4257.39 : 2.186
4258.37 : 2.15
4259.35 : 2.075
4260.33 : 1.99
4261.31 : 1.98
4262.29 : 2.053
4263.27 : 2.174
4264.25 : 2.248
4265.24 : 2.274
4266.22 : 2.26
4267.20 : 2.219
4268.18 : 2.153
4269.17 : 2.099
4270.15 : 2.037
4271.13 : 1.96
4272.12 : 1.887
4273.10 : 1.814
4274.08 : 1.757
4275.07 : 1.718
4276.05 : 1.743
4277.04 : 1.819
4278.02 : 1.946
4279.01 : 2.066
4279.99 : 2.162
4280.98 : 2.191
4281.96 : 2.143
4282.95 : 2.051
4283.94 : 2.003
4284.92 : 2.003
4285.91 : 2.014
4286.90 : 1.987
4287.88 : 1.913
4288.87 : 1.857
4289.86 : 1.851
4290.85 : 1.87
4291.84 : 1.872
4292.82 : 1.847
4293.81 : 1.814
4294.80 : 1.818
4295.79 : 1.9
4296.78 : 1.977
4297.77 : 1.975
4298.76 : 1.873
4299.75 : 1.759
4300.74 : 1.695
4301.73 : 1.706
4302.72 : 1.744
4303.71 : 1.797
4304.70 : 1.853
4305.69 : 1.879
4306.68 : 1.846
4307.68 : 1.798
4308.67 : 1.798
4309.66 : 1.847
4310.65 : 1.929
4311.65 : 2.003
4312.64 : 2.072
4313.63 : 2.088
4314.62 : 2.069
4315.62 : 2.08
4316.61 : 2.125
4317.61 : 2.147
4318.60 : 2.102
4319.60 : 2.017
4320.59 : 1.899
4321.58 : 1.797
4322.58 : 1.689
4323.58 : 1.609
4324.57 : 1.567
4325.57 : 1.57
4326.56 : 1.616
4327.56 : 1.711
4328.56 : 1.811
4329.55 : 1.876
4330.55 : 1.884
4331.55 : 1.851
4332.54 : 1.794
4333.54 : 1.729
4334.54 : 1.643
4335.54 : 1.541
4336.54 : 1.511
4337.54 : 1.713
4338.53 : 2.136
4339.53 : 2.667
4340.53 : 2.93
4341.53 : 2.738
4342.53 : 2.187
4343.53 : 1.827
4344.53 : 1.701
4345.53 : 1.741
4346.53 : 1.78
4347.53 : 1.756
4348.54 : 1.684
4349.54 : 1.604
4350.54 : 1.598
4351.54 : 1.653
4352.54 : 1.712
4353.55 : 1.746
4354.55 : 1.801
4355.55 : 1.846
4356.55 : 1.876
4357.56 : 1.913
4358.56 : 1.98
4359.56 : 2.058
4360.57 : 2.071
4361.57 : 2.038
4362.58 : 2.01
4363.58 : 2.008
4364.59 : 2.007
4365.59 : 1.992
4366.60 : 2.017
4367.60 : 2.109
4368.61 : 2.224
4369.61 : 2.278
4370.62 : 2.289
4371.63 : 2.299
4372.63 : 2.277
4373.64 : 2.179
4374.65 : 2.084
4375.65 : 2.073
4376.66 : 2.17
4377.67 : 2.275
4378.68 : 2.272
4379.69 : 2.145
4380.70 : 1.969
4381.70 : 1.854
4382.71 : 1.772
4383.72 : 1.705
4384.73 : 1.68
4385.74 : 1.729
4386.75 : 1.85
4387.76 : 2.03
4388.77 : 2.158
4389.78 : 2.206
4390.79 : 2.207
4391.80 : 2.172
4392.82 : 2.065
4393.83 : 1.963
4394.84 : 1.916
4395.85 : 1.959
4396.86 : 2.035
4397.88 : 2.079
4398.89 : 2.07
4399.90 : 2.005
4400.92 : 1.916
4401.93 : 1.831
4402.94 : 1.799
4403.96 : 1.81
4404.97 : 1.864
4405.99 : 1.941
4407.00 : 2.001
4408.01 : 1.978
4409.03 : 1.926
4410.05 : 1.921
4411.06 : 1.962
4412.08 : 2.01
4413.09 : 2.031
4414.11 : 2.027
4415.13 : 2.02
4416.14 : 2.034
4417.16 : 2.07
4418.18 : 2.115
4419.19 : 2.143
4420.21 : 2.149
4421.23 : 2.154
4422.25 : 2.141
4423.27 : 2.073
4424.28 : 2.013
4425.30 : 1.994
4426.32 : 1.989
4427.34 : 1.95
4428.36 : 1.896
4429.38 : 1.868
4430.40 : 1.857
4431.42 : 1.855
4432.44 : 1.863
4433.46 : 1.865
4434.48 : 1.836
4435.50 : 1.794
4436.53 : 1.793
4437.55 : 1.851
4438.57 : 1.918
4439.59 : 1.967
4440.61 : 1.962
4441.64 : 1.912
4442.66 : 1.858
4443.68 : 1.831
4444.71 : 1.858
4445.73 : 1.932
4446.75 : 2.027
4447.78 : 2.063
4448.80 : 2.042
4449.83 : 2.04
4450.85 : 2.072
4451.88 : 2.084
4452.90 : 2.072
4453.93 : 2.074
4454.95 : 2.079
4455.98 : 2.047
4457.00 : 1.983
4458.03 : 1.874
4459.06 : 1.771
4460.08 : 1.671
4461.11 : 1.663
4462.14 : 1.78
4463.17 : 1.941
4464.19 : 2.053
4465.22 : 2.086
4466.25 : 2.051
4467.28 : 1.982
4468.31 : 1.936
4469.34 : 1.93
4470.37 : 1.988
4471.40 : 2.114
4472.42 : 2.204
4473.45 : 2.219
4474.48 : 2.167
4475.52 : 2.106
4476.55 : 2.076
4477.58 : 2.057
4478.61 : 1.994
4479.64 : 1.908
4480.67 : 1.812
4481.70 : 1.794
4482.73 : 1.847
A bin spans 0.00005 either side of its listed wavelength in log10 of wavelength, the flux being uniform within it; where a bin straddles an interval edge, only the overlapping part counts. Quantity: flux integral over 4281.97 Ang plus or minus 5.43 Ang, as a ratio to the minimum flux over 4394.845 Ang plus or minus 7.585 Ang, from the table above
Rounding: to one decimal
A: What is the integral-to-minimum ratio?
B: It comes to 12.1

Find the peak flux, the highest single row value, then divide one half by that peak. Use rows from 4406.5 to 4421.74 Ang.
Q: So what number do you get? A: 0.232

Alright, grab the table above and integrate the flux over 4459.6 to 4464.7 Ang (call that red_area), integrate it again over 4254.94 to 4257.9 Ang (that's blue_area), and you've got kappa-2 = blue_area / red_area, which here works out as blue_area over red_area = 0.68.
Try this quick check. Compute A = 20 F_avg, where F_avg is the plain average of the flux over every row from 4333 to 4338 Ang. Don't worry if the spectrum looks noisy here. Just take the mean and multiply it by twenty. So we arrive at 32.5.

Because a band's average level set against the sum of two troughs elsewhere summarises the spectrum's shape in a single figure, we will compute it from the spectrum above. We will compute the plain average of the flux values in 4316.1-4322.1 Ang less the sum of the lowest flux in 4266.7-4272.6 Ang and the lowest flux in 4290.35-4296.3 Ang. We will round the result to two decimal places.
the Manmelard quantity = -1.69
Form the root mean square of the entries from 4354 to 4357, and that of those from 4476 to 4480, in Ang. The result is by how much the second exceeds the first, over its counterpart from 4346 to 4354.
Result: 0.10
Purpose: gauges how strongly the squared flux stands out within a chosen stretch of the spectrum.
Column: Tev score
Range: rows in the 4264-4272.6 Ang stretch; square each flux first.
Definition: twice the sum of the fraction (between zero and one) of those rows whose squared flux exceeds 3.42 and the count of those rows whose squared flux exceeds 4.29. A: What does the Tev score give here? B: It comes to 14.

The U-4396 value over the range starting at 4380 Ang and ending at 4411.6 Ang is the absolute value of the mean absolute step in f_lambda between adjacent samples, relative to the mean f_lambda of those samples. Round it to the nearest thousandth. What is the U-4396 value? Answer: 0.032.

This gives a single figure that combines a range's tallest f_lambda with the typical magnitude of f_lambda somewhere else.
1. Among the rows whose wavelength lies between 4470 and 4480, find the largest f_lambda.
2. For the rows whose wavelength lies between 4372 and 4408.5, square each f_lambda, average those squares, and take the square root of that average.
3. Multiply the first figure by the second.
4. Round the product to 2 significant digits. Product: 4.5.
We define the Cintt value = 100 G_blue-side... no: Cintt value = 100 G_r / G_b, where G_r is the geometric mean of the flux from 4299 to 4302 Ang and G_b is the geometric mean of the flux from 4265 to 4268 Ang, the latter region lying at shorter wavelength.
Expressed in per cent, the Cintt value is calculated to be 76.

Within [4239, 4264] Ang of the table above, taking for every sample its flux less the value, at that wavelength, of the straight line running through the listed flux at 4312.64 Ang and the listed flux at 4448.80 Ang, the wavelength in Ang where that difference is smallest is 4249.55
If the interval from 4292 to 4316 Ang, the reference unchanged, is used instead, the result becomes 4300.74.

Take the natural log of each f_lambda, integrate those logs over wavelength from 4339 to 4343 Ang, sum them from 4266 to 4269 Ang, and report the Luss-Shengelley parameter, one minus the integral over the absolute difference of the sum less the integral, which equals -1.6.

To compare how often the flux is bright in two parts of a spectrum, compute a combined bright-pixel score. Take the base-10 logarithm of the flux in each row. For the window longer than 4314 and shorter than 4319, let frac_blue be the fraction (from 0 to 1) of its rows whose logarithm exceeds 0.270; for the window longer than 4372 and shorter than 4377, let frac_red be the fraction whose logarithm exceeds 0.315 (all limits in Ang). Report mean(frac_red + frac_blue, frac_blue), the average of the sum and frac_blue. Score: 1.5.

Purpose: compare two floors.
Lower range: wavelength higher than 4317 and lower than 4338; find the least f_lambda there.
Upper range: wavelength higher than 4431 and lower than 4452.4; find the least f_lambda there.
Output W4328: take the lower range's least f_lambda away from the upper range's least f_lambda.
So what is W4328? 0.28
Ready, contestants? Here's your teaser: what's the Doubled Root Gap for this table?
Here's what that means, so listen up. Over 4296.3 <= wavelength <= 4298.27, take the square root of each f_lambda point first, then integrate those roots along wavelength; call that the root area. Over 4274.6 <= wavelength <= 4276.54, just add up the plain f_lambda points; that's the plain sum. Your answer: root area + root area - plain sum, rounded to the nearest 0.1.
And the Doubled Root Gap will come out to 2.1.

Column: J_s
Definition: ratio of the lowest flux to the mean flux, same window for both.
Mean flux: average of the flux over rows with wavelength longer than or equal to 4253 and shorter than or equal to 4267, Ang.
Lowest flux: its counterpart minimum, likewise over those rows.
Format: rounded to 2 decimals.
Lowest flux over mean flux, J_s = 0.93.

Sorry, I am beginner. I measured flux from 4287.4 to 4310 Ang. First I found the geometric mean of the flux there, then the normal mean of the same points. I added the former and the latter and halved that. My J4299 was 1.84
